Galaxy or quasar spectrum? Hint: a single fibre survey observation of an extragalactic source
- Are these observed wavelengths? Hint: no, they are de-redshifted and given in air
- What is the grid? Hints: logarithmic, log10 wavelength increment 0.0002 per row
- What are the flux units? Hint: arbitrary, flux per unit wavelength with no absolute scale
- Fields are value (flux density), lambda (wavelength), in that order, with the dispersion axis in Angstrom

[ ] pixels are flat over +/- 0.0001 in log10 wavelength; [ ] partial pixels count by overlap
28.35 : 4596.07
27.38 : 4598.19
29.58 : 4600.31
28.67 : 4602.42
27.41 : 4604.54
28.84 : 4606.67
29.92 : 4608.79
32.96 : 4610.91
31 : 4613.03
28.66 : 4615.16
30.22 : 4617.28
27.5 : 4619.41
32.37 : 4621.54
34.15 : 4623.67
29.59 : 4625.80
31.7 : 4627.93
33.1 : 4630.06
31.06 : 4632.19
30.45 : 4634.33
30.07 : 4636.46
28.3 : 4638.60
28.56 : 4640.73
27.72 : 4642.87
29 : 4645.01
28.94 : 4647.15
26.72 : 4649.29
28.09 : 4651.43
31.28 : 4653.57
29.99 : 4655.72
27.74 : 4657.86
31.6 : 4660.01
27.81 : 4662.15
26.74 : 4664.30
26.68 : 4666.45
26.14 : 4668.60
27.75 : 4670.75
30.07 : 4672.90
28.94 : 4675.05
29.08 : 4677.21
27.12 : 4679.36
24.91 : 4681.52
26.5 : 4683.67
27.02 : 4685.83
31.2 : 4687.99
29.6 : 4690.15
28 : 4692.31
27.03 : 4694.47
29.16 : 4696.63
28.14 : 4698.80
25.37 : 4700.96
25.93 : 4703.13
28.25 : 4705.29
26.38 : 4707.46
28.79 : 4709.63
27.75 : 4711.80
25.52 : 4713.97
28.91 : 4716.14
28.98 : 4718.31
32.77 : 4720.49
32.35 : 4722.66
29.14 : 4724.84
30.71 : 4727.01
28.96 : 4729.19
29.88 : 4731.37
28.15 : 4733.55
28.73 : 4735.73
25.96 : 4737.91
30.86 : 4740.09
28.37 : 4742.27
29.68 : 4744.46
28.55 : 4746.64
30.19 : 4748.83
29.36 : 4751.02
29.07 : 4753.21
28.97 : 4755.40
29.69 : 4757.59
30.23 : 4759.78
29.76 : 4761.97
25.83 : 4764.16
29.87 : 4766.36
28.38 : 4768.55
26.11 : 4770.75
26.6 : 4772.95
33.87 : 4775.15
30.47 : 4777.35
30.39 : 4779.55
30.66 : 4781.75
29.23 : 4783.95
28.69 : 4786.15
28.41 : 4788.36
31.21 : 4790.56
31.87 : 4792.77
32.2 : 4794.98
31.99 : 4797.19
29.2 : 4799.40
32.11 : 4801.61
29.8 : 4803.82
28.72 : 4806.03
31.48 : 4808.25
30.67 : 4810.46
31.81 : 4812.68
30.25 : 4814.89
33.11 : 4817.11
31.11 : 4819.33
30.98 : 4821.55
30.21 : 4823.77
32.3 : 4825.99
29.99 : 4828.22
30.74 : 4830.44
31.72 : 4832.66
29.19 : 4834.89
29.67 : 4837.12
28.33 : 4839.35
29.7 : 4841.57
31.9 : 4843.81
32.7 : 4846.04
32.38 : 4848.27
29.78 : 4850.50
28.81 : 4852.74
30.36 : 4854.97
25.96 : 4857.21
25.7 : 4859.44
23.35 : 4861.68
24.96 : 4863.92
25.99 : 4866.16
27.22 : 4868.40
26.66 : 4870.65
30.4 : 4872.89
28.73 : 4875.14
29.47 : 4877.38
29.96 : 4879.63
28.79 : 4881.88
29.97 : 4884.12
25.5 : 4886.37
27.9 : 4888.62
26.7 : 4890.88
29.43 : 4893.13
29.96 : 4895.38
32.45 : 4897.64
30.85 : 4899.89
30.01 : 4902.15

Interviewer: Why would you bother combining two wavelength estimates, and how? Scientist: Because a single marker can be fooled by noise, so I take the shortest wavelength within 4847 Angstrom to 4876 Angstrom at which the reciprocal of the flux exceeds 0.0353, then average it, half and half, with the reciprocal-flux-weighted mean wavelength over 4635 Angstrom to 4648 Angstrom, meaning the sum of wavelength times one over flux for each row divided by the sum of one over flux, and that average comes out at 4749.5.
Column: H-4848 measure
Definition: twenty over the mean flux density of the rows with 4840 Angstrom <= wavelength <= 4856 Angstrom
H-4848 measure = 0.65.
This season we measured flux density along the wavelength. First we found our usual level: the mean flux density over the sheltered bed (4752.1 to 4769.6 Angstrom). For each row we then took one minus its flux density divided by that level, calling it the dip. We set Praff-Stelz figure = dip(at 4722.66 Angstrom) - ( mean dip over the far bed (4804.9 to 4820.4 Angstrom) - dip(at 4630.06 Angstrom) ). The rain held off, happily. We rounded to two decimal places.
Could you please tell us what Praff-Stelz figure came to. -0.19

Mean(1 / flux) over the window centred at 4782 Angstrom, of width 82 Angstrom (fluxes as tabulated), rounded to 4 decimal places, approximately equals 0.0335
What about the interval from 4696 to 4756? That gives 0.0349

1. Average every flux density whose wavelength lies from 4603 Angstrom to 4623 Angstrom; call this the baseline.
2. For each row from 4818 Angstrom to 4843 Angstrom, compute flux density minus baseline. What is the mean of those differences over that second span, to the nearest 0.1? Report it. 0.5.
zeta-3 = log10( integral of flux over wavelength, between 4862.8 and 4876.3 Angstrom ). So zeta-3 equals 2.57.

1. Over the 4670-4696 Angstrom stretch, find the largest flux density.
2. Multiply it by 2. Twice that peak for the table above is 62.4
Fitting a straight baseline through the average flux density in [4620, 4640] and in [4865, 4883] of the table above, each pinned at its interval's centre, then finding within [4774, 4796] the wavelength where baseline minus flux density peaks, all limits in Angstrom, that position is 4788.36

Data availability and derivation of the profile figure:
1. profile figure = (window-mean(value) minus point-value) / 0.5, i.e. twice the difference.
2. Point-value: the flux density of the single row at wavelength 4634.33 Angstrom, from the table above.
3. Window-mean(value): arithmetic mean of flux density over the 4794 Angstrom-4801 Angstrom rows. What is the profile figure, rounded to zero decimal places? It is 1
